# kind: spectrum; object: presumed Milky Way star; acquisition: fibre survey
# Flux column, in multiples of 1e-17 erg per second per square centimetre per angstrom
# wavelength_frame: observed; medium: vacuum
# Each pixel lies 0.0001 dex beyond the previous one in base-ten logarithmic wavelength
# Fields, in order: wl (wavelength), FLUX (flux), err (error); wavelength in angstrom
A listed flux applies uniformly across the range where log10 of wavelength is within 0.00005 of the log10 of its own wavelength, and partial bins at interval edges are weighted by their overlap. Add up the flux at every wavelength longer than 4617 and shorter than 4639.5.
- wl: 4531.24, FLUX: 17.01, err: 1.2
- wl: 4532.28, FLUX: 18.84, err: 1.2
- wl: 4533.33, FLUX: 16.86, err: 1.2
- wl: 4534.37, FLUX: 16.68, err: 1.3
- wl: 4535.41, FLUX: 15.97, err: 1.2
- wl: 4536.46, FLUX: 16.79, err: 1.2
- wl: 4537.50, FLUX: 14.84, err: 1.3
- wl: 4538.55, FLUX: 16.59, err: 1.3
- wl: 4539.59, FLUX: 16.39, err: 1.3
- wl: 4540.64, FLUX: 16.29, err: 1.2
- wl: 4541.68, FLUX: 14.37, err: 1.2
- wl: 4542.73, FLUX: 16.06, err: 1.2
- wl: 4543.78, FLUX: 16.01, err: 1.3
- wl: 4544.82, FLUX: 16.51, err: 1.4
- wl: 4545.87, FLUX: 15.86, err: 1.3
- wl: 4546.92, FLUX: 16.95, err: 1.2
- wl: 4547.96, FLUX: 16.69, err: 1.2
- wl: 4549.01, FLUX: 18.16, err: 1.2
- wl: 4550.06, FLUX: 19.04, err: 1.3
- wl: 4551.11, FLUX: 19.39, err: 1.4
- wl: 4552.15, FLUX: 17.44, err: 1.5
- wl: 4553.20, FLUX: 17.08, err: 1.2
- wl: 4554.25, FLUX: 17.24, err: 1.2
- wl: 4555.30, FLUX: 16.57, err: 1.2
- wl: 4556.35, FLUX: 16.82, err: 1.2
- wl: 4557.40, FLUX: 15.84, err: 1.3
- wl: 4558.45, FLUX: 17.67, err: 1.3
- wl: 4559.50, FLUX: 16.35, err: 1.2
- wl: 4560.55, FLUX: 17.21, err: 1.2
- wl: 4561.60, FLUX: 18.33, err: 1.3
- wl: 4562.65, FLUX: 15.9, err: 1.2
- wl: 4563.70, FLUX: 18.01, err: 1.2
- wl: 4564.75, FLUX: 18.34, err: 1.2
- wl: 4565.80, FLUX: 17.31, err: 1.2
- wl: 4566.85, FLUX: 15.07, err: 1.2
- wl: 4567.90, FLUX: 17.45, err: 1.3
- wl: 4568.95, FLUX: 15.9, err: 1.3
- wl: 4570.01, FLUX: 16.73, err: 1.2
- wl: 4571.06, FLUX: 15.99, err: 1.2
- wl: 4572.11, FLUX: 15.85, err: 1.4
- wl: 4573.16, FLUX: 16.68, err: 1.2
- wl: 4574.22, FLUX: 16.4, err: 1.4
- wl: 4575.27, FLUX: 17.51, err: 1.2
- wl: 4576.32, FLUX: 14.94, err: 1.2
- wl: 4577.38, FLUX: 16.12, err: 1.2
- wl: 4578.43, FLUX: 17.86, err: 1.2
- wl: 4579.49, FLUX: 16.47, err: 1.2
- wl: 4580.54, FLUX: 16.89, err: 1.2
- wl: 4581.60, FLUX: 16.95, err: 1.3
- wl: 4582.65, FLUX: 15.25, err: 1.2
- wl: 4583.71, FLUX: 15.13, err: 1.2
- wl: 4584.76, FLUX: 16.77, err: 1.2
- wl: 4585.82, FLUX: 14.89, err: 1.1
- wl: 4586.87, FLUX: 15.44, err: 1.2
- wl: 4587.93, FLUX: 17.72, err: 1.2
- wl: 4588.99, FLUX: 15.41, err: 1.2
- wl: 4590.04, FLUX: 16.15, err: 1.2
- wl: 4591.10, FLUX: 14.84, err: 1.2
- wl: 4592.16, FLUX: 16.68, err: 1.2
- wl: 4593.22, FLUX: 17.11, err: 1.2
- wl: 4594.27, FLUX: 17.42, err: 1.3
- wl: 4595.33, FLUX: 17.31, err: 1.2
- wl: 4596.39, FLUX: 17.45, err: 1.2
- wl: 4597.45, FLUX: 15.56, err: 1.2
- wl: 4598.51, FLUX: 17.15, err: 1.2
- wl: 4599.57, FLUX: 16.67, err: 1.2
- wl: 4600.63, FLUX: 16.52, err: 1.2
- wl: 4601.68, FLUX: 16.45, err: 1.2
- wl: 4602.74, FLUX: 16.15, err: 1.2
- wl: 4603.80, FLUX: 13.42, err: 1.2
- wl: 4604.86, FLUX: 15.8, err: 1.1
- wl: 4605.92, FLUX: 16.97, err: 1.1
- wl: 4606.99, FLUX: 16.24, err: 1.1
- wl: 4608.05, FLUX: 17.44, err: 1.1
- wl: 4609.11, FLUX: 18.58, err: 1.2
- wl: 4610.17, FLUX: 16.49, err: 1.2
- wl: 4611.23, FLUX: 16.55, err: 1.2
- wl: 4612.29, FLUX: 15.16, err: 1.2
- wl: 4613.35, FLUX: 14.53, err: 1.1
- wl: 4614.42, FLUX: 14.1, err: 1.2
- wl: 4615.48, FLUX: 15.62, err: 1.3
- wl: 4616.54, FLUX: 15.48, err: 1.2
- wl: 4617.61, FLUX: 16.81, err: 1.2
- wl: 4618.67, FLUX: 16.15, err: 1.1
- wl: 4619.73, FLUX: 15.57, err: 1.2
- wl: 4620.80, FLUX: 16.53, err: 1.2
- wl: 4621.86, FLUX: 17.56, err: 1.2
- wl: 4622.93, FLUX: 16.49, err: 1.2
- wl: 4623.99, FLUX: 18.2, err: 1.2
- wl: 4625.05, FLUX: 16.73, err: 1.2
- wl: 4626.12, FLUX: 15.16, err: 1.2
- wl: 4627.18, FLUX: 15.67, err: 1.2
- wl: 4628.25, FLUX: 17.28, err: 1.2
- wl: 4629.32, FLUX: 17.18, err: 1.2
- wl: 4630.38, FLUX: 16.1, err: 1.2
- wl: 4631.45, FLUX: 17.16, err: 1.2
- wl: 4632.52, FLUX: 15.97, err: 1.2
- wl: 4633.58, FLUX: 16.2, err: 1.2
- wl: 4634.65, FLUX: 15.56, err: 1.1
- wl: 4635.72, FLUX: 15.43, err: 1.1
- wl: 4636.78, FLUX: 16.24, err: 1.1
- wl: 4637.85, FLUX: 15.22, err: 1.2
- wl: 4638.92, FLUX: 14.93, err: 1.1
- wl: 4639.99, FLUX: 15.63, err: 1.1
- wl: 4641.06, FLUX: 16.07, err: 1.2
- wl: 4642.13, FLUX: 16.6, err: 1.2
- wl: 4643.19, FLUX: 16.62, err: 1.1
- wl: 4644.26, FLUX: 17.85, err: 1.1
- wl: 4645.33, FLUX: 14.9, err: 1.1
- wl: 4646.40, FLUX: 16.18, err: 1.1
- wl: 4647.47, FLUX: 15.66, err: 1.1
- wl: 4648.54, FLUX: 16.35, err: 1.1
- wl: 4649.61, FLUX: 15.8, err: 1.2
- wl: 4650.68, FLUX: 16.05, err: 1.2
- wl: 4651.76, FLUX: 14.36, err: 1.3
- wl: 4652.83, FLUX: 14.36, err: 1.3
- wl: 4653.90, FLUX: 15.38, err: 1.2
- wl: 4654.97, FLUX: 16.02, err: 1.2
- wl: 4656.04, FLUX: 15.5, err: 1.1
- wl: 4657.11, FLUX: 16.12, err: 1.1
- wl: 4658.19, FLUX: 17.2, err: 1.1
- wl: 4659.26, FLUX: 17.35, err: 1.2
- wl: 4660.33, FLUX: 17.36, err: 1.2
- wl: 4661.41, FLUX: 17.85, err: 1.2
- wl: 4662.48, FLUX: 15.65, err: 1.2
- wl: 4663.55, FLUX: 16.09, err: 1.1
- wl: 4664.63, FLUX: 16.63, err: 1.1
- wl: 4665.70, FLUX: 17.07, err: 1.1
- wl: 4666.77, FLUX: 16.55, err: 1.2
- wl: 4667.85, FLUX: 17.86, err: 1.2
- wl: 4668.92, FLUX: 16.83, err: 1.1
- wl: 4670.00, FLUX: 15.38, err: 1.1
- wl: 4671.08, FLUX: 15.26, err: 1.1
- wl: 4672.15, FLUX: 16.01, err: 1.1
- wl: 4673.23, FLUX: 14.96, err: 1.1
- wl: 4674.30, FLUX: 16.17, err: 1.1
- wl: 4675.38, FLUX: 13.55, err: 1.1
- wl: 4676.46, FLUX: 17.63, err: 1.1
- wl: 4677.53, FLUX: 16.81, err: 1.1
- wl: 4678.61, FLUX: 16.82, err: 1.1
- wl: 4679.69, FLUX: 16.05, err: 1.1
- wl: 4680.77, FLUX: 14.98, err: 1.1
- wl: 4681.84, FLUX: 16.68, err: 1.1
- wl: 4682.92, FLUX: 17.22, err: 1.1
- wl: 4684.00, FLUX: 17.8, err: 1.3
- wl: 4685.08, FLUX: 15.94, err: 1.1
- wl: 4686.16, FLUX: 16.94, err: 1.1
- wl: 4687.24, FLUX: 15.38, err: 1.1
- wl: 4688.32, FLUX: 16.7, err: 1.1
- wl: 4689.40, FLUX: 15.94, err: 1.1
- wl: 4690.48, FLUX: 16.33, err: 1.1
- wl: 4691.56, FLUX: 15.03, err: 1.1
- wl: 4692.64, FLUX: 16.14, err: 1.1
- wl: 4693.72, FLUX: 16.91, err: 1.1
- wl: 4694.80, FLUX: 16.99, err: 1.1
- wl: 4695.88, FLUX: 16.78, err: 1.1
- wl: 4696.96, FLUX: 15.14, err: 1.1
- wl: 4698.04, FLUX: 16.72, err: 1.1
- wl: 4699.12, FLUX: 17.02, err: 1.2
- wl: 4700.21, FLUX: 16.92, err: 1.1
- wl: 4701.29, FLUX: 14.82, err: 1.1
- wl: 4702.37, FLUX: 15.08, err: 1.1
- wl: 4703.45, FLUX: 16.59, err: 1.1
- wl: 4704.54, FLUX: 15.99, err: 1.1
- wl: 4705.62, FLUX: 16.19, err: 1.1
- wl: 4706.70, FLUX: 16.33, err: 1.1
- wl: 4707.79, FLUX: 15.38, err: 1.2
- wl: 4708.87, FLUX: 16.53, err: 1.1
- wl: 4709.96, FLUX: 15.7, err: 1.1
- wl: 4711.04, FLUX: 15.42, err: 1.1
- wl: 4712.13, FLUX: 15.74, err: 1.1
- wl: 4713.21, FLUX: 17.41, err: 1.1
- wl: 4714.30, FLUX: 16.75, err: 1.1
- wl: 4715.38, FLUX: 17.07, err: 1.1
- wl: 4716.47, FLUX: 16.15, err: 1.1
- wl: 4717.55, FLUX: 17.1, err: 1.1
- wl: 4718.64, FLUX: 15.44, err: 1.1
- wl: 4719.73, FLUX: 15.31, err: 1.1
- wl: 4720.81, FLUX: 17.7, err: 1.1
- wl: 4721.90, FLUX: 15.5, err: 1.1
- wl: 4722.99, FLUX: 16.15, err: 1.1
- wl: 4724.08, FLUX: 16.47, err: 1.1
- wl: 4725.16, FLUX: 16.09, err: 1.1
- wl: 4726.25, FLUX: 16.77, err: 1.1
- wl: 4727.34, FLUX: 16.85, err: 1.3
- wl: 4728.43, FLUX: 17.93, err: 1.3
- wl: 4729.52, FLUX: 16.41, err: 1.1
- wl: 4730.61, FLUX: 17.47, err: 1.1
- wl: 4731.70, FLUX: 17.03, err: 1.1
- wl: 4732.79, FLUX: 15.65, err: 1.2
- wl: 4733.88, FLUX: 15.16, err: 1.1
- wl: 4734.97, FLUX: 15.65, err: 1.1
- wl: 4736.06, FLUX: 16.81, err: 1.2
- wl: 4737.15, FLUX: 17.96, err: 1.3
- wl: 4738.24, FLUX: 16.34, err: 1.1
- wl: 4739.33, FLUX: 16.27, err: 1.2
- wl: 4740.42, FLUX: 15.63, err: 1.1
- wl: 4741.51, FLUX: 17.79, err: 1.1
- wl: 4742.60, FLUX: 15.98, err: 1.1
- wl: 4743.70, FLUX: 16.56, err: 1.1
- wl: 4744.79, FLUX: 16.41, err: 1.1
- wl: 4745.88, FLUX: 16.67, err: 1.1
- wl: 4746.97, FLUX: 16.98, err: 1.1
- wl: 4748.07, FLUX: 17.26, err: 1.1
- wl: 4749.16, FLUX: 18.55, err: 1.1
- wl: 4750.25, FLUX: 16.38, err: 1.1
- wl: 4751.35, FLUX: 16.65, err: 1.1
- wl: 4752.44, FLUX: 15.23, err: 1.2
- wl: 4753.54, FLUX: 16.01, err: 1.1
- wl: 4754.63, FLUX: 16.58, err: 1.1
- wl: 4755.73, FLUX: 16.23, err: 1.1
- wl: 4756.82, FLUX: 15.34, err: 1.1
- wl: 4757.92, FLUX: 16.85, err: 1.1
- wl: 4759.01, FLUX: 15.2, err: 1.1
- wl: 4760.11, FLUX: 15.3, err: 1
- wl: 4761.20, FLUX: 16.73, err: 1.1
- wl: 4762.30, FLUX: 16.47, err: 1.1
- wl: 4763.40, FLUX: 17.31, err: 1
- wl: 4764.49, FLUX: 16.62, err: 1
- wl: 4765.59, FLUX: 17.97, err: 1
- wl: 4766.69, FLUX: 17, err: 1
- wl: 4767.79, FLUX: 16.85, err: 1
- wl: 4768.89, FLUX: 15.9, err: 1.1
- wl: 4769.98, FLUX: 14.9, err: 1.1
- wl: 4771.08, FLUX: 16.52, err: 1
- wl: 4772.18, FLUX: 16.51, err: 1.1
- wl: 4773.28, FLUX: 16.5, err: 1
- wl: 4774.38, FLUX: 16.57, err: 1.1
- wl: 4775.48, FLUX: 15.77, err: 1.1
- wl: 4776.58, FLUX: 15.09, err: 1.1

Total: 342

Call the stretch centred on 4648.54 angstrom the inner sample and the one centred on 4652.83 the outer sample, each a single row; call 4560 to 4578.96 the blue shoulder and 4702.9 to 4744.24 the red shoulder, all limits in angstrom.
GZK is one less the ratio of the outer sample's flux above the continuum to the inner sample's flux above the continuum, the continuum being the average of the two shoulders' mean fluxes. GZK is -8.7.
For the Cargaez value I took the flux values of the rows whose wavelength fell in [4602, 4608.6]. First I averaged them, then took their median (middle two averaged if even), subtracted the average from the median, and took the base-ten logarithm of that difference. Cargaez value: -0.7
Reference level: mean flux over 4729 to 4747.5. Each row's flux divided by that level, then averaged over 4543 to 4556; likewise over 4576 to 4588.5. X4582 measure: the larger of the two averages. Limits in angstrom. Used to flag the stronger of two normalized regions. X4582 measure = 1.04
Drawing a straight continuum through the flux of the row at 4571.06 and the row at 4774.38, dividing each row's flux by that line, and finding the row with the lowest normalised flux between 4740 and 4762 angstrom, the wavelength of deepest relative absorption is 4759.01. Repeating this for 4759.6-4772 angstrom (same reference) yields 4769.98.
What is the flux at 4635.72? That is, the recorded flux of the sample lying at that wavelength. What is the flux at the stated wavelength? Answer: 15.43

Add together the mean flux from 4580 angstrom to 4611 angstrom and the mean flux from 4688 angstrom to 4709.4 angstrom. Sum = 32.6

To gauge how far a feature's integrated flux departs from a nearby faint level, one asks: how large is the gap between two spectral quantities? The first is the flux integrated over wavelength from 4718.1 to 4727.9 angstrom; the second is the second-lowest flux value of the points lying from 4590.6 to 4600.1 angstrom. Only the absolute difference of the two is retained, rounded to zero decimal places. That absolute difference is 144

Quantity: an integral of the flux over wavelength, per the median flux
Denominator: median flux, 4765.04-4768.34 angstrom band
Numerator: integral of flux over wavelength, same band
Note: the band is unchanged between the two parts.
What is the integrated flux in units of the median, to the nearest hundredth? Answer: 3.35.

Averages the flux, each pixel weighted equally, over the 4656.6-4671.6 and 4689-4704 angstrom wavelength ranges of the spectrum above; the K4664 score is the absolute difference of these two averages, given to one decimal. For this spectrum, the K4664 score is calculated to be 0.5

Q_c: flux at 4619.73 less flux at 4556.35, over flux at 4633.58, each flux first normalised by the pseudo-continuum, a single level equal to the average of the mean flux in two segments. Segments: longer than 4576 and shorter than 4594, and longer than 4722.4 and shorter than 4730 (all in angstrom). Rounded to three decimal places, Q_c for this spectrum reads -0.077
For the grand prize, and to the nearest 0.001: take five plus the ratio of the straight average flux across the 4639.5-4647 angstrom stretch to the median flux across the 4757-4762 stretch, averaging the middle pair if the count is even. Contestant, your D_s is 6.016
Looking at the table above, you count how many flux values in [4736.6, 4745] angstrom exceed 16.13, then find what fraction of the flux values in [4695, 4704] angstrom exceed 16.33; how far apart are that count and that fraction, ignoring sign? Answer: 5.4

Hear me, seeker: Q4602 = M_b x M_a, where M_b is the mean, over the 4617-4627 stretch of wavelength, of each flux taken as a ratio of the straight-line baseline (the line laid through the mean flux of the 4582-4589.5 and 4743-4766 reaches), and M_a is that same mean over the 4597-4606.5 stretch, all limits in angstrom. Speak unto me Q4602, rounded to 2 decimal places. 1.05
